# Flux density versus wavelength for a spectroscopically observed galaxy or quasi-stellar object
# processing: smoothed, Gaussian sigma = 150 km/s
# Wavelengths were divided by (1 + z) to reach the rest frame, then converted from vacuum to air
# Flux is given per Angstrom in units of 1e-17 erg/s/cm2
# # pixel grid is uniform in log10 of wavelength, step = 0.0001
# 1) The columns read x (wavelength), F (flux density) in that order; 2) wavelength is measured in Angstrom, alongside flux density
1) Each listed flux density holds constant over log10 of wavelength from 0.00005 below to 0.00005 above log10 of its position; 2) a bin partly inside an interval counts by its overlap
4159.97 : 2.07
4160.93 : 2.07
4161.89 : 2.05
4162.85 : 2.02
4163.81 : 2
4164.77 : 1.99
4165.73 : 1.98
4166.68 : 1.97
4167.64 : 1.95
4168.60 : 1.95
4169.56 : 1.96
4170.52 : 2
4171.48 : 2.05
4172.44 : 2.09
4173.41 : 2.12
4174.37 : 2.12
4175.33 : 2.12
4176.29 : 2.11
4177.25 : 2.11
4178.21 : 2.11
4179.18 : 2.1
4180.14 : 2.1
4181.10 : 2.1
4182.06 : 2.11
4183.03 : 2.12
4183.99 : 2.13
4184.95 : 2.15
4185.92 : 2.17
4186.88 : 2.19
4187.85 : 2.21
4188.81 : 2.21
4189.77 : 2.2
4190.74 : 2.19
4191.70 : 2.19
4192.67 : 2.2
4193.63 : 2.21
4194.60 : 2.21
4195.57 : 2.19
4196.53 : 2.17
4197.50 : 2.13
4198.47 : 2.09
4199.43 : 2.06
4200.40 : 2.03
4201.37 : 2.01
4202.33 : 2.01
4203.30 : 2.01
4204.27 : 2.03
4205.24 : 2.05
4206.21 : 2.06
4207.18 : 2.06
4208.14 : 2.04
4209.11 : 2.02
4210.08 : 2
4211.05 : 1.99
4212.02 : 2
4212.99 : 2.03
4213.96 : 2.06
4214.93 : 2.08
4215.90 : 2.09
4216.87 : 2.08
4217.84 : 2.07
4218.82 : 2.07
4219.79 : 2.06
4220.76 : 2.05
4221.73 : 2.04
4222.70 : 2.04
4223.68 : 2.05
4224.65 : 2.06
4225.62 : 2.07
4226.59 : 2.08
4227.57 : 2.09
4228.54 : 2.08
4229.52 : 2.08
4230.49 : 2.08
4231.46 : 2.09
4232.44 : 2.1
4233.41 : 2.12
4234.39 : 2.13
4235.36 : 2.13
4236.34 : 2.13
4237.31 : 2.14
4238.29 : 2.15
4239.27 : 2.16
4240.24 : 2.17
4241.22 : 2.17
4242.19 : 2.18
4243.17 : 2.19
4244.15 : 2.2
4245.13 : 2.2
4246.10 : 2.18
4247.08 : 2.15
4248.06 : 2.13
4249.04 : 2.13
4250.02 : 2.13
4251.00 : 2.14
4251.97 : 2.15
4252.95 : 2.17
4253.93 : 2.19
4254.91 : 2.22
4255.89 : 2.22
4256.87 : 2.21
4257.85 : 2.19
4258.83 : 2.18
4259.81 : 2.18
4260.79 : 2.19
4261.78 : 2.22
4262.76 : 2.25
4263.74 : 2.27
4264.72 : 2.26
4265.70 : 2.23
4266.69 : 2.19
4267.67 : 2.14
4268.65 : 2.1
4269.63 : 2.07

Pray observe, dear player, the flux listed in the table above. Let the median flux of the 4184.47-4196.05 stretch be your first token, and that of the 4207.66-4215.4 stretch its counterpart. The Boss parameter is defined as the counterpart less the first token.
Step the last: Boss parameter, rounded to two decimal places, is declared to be -0.17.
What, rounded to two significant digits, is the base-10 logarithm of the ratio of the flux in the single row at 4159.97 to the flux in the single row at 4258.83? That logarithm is -0.022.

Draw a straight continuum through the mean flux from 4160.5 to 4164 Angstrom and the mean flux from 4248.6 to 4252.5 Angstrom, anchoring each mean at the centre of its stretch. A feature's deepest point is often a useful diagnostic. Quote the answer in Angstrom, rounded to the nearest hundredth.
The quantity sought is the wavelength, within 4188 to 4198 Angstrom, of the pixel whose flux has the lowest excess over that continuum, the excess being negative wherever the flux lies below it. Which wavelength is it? 4197.50 Angstrom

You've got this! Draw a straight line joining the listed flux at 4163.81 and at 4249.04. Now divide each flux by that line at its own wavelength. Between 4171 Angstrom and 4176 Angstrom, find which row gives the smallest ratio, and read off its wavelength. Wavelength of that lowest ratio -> 4171.48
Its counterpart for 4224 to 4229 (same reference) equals 4224.65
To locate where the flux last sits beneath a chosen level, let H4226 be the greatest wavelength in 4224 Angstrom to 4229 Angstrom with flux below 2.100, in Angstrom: 4228.54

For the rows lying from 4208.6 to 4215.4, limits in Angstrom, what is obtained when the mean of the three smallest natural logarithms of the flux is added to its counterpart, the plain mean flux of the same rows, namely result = 2.72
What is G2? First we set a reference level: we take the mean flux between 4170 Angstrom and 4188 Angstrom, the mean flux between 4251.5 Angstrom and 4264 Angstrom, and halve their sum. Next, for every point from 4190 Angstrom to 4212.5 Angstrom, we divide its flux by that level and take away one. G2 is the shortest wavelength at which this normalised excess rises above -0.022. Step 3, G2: 4190.74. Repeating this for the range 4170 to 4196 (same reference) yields 4173.41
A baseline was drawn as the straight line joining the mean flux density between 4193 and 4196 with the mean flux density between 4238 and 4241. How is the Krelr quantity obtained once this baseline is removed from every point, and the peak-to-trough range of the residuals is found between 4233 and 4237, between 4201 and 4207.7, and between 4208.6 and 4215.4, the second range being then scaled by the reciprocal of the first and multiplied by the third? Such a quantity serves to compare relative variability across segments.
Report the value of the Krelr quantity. 0.41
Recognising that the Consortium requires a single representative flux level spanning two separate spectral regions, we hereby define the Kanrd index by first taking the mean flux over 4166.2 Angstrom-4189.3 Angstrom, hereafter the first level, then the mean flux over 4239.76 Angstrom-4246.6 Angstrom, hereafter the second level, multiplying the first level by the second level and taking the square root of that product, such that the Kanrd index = 2.14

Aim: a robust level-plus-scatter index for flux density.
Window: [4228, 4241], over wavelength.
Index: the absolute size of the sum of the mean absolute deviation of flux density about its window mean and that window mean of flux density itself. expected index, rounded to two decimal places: 2.15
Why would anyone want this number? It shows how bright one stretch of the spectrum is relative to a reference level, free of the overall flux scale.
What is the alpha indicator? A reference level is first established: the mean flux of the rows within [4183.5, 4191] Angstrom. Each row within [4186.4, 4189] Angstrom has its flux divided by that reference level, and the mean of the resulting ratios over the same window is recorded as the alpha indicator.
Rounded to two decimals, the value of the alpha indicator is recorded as 1.01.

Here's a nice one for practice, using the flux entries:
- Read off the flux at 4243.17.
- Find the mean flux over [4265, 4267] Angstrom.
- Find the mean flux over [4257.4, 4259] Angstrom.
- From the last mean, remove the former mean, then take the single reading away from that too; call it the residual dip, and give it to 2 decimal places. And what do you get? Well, -2.21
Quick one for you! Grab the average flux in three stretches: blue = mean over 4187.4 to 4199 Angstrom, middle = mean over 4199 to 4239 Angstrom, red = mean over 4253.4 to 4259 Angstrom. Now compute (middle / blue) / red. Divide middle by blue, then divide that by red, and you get 0.429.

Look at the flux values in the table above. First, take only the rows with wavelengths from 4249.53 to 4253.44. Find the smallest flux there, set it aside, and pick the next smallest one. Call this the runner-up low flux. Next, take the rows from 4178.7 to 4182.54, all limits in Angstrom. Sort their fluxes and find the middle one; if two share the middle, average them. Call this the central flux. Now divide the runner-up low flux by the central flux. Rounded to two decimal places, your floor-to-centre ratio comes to 1.02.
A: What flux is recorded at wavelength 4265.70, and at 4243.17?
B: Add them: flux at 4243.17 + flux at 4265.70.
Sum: 4.42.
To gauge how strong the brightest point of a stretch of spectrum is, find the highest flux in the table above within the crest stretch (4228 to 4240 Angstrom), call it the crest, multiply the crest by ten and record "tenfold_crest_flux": 21.6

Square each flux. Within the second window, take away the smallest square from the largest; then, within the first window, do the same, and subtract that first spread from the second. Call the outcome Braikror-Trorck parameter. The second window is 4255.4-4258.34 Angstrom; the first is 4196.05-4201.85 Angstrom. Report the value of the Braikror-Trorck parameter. -0.54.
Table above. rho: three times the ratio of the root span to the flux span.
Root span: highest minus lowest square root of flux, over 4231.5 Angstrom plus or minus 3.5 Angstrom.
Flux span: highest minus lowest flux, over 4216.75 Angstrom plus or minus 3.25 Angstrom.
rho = 1.72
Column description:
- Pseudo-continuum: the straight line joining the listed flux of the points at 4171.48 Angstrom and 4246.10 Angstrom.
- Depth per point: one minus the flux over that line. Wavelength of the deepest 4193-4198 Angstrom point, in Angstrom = 4197.50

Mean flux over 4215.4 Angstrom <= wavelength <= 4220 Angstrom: 2.07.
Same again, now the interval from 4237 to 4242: 2.16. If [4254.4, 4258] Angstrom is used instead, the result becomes 2.21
